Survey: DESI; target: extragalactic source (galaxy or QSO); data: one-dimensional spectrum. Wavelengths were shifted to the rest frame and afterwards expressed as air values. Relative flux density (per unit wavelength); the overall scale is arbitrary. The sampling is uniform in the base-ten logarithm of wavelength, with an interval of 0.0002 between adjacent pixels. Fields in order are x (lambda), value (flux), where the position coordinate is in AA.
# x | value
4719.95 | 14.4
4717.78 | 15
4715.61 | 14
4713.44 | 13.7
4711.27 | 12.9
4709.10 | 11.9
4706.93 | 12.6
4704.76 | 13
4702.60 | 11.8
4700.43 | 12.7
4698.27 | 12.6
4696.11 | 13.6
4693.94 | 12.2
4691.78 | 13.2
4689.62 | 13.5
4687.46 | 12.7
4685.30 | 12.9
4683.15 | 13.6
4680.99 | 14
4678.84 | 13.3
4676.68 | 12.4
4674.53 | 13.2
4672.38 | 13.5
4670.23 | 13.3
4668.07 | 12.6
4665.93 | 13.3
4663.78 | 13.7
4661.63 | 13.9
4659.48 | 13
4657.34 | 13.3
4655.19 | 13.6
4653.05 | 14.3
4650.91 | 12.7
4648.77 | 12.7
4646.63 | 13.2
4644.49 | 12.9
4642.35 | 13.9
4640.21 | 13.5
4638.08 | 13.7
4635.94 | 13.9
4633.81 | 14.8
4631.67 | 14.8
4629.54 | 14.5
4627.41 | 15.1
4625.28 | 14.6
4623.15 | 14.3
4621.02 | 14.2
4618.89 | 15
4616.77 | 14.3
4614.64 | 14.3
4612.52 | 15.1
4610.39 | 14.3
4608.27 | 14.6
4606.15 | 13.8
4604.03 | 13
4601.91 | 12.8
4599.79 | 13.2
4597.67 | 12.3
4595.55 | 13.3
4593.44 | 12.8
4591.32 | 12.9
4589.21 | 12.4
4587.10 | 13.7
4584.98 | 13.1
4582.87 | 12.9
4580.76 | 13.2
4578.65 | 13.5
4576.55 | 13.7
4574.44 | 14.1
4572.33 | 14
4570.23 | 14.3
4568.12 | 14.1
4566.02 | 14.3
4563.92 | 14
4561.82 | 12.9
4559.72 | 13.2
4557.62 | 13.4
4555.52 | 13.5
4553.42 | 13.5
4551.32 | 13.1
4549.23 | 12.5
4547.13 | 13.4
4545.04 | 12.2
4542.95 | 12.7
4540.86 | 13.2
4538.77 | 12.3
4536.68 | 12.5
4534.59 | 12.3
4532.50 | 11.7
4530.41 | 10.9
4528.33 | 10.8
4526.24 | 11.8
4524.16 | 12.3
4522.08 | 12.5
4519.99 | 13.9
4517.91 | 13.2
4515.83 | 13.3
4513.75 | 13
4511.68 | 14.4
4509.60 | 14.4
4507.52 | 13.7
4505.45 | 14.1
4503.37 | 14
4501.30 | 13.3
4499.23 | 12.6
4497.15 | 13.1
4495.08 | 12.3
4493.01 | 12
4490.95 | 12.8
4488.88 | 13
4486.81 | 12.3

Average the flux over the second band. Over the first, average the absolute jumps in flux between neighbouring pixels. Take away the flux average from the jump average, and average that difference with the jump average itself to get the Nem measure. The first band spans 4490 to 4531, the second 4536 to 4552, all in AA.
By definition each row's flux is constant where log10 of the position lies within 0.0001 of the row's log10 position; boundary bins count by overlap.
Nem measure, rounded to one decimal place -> -5.8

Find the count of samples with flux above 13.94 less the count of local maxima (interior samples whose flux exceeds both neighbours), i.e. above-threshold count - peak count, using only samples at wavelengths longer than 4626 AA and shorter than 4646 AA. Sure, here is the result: 3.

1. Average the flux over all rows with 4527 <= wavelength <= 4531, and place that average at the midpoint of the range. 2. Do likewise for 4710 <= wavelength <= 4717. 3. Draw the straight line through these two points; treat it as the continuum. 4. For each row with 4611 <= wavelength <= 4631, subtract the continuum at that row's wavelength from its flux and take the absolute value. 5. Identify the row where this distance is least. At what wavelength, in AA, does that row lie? 4621.02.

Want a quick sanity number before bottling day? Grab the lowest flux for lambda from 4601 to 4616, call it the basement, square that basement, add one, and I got 165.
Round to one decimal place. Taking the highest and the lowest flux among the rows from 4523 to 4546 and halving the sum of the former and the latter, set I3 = 12.0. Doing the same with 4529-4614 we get 13.0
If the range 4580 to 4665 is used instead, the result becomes 13.7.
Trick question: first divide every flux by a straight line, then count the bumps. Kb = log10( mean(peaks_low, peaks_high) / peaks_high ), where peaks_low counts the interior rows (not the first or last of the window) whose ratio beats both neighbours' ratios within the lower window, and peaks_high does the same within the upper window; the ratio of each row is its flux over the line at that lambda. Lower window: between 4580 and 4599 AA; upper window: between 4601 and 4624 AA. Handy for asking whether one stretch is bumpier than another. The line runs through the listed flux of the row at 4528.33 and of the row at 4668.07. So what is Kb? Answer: 0.00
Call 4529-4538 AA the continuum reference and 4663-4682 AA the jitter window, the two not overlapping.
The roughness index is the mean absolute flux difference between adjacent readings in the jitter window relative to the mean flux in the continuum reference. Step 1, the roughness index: 0.050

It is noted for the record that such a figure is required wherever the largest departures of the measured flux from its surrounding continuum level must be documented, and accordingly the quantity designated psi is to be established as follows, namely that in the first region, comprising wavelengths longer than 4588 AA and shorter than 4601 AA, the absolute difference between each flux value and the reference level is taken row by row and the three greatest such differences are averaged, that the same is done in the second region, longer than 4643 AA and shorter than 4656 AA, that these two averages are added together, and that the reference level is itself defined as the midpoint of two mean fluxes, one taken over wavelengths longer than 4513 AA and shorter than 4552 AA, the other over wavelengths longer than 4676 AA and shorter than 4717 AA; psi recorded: 1.44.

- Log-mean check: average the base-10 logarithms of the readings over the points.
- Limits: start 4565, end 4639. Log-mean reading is 1.14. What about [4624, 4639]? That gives 1.16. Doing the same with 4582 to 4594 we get 1.11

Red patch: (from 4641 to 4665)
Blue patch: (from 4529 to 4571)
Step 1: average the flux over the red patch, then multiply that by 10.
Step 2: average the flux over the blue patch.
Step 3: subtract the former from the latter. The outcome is -121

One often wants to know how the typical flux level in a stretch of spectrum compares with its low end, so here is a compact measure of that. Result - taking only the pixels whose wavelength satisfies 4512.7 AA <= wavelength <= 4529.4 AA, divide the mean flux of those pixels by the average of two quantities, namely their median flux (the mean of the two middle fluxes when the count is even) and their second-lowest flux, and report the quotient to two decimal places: 1.03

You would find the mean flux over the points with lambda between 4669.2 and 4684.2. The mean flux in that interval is 13.3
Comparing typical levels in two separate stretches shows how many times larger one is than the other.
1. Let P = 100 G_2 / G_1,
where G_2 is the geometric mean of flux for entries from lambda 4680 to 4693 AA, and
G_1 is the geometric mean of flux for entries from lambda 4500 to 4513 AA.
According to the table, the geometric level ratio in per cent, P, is 95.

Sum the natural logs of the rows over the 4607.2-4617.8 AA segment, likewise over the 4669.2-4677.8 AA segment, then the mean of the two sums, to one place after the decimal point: 11.8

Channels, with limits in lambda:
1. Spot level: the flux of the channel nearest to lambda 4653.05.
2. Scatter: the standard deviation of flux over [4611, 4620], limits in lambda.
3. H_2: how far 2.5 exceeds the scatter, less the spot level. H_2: -12.2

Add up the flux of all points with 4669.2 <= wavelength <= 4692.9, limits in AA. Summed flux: 146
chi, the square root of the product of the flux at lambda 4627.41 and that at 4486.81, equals 13.6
